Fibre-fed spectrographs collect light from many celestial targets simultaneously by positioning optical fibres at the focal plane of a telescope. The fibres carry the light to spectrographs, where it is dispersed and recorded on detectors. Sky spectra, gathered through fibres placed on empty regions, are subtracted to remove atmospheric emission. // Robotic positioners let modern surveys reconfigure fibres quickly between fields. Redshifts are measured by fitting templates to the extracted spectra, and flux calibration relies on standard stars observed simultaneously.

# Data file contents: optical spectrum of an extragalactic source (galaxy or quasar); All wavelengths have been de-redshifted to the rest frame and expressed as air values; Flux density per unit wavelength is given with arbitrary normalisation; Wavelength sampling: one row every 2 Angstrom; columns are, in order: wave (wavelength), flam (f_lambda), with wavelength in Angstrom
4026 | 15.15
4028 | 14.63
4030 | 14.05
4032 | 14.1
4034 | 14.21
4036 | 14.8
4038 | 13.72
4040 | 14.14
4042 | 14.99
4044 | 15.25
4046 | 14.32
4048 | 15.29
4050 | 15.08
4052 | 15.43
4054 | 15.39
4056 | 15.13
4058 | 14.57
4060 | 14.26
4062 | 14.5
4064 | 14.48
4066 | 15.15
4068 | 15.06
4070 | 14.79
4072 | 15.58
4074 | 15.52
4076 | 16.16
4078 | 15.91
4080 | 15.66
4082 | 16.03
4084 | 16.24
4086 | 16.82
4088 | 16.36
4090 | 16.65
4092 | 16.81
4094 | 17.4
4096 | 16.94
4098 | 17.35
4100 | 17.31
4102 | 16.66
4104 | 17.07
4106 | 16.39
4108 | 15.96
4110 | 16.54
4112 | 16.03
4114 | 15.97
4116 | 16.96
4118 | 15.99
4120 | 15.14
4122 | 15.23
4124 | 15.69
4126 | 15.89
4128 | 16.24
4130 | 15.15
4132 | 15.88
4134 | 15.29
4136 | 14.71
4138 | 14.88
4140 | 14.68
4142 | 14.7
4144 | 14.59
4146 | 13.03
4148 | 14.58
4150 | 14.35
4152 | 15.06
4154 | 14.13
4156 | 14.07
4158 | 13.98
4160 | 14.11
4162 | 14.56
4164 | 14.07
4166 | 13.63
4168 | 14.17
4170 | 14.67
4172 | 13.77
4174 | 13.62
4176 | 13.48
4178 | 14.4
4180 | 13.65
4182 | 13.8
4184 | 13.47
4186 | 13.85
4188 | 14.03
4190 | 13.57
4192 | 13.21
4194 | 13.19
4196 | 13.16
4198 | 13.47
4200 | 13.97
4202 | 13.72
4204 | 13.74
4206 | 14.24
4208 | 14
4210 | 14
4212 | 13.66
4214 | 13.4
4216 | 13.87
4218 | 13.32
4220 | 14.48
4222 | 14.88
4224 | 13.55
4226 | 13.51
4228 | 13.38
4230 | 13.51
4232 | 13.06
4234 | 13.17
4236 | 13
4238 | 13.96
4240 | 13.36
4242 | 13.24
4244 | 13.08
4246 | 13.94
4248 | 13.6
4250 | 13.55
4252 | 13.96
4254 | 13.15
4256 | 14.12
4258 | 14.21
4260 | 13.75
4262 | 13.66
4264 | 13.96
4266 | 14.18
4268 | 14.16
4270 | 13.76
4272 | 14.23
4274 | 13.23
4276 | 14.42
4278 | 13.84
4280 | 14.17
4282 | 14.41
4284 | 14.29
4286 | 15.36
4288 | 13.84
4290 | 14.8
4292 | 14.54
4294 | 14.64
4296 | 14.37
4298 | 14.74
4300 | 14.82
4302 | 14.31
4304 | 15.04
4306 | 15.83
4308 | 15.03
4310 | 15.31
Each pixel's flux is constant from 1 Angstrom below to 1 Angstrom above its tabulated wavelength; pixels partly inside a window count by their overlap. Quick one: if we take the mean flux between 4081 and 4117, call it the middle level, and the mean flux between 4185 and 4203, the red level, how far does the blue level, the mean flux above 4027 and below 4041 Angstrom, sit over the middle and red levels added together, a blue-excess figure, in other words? -16.0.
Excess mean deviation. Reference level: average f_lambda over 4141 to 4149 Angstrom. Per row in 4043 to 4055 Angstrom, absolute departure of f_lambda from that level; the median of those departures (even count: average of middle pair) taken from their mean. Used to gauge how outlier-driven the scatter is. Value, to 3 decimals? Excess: -0.143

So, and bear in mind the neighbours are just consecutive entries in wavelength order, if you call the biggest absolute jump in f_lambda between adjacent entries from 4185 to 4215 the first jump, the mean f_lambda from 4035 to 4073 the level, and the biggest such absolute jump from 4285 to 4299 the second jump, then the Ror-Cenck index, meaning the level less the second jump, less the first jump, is 12.82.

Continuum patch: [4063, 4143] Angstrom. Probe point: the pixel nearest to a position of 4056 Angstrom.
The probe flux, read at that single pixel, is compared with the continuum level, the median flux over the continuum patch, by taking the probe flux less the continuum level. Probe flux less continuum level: -0.8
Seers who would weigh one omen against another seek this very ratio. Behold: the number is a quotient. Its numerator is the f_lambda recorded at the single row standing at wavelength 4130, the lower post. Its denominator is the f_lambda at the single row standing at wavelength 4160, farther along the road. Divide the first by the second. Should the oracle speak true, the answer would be 1.07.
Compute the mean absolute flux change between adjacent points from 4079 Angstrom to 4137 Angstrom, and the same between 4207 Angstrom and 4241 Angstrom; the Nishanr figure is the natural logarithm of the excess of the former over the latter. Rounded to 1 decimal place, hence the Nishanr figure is -3.0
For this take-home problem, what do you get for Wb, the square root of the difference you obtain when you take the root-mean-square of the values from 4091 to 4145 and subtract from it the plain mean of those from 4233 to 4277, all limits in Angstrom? 1.5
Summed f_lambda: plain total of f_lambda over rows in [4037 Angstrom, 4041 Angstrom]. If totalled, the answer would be 27.9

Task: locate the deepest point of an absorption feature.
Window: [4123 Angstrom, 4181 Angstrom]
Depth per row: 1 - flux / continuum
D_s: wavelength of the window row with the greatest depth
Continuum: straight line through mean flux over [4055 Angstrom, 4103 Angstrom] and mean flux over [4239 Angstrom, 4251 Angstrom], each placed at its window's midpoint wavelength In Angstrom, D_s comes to 4146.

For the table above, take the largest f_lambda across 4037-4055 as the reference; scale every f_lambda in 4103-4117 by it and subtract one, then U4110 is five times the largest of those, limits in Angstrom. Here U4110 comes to 0.5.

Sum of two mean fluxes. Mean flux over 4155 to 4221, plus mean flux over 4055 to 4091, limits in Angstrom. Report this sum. 29.3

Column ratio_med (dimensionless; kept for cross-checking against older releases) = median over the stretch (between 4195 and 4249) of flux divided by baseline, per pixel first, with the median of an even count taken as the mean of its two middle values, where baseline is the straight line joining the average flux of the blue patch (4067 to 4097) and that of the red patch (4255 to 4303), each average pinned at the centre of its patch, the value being 0.92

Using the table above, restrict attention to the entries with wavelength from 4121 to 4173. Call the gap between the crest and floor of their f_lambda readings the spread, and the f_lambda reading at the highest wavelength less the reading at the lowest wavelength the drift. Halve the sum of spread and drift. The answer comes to 0.9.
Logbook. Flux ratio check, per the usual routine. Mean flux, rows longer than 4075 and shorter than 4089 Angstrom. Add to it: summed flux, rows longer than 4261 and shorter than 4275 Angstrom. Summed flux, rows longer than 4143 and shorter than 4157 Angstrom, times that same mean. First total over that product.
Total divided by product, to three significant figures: 0.0702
